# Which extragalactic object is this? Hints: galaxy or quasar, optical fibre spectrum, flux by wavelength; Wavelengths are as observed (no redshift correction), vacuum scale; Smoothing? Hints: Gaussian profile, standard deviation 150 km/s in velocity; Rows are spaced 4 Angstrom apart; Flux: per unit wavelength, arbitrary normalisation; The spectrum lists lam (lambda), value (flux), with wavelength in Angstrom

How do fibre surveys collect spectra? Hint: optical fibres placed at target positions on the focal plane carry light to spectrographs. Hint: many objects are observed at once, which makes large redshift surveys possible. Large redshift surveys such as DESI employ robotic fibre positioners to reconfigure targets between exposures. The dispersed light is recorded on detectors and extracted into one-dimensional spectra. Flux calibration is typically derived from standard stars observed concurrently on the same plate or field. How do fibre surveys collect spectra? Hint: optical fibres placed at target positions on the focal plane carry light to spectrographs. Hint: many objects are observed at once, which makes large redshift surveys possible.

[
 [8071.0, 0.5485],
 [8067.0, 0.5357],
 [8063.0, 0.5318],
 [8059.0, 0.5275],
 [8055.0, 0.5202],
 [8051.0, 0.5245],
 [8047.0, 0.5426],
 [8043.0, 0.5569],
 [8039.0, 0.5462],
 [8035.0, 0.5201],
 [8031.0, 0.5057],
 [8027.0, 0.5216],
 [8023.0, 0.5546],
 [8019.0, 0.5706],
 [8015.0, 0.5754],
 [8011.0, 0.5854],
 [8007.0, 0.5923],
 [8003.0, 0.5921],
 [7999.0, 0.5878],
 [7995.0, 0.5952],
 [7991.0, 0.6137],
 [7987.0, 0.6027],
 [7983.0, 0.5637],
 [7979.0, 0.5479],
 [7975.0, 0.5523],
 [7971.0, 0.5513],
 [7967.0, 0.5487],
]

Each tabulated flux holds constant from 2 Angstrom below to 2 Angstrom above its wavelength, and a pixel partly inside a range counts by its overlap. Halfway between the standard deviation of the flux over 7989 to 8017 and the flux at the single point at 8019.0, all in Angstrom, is 0.291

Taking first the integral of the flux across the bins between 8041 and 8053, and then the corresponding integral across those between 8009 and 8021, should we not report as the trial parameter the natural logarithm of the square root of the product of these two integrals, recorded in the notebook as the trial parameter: 1.90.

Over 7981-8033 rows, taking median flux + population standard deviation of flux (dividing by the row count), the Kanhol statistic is 0.615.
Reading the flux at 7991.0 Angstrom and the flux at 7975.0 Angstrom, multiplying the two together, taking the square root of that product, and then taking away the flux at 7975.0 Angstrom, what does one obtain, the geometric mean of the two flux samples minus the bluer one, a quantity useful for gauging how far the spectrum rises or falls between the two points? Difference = 0.030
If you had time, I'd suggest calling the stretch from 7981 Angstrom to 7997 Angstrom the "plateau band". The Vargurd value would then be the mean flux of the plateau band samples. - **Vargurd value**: 0.59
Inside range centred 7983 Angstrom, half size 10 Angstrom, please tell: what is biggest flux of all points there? 0.6137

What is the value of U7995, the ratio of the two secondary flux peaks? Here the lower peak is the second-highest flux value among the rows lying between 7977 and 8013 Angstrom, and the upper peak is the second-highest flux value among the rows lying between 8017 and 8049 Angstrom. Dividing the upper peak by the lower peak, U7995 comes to 0.92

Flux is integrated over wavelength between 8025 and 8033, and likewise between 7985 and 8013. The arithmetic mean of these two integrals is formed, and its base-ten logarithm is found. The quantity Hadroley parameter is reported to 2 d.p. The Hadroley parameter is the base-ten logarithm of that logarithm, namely 0.01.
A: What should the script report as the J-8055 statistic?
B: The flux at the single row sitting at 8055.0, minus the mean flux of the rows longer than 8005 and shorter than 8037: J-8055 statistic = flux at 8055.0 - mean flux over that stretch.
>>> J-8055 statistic -0.033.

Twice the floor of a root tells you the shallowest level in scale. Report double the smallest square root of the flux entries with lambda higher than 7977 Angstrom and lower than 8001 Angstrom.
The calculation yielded 1.48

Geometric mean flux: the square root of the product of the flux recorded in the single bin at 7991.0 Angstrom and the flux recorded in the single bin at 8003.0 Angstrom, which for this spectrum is 0.603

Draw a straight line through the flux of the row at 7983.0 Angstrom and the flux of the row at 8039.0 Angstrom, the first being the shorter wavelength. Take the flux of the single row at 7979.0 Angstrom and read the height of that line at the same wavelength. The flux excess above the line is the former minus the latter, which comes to -0.02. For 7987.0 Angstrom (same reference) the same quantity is 0.04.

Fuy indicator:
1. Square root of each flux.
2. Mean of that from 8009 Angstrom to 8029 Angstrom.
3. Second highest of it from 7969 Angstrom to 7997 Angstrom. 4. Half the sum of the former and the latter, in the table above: 0.763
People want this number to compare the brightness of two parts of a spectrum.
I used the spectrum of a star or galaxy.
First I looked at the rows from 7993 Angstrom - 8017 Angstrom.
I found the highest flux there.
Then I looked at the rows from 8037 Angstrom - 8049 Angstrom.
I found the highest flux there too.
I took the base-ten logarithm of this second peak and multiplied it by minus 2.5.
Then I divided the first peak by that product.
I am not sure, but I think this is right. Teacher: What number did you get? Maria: 0.94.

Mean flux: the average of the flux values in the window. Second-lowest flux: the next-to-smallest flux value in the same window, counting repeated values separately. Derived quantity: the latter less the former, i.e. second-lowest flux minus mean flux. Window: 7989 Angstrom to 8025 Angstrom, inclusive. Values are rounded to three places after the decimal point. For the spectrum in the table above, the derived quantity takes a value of -0.015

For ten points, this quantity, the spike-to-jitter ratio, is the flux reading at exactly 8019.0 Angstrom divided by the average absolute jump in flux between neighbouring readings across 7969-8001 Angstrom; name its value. 41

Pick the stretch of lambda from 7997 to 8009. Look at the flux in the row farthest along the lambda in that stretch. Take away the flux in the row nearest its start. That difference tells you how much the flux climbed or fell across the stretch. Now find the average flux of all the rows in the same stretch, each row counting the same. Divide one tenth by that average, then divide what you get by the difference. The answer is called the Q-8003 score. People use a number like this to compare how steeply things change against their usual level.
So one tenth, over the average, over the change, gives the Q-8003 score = 38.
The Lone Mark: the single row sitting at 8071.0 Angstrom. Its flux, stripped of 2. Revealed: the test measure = -1.45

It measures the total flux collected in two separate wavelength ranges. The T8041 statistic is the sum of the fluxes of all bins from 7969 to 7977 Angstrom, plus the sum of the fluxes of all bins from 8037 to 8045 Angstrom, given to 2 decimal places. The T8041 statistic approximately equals 2.21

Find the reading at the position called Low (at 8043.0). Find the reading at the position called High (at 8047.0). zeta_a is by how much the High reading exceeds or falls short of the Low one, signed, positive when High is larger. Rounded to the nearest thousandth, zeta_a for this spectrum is -0.014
